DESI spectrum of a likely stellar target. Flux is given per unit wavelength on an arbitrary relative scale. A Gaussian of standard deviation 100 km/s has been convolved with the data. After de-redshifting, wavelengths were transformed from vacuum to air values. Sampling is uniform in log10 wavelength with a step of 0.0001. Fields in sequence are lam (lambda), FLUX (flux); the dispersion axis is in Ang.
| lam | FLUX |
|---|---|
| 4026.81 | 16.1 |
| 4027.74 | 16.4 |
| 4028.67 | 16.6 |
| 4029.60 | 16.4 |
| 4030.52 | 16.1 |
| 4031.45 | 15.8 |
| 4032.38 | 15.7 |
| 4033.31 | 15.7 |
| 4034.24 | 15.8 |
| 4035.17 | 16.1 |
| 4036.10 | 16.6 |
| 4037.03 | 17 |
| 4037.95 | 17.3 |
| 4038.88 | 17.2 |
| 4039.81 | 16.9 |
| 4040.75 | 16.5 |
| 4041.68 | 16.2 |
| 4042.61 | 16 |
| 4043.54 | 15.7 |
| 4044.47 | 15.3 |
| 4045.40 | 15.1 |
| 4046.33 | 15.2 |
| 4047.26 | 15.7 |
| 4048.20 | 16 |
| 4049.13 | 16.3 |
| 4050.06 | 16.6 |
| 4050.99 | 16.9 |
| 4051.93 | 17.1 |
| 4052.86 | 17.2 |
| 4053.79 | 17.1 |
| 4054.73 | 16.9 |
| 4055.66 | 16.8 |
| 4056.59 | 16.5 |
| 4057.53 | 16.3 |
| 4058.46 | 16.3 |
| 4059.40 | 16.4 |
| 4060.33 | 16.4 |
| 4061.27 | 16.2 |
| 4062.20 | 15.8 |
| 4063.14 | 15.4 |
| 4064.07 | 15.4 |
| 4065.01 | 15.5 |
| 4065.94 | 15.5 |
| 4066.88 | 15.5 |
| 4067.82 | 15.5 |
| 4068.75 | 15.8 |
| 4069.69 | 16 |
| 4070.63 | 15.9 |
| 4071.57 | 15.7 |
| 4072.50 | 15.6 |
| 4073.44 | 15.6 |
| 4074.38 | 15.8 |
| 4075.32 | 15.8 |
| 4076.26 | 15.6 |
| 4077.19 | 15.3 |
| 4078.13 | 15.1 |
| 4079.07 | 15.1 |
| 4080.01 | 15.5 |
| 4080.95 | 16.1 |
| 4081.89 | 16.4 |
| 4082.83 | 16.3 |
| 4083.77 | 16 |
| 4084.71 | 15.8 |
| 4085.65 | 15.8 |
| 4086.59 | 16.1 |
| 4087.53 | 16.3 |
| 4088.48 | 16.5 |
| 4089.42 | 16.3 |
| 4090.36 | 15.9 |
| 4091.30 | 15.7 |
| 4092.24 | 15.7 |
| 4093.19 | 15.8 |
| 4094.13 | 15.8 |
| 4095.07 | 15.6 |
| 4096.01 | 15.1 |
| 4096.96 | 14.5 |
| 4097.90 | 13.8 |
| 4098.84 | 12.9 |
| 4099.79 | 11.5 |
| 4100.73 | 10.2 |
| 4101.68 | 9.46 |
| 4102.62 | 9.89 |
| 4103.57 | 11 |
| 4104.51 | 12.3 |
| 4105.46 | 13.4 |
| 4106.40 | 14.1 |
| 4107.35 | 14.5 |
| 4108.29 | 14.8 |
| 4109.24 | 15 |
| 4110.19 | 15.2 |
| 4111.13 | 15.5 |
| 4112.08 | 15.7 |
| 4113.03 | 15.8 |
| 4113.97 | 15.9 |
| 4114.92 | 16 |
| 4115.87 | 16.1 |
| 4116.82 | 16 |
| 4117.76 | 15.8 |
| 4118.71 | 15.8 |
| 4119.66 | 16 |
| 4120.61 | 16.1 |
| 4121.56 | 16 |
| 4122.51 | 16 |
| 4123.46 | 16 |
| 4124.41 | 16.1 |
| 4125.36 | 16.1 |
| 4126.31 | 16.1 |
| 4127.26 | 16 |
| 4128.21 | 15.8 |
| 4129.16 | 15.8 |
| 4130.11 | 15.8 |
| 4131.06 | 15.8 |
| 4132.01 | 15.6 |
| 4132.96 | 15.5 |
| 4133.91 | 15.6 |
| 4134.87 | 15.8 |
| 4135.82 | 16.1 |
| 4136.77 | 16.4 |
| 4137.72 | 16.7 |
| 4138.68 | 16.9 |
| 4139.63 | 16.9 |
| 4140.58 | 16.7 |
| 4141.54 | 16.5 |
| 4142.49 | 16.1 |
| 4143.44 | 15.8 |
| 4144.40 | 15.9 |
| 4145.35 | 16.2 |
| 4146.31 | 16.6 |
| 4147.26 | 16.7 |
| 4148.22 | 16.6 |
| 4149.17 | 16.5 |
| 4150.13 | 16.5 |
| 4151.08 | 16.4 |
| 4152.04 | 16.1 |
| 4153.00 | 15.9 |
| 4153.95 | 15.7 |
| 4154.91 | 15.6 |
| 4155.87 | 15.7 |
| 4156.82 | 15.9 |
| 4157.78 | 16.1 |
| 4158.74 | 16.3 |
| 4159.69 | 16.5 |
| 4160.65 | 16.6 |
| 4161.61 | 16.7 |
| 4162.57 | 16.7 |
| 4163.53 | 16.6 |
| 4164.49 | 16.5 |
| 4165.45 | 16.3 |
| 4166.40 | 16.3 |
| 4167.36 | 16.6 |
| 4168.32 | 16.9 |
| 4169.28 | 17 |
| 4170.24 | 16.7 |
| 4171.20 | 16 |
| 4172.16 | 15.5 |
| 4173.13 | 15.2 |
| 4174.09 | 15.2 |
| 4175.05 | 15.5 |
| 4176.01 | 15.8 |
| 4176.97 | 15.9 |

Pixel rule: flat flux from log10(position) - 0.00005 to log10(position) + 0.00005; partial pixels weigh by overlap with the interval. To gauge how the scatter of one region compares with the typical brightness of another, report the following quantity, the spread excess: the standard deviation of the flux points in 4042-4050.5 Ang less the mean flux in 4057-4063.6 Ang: -15.6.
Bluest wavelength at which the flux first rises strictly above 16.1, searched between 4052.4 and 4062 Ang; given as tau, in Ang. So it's 4052.86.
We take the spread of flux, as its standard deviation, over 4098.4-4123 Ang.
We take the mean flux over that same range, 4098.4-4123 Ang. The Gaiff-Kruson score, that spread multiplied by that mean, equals 31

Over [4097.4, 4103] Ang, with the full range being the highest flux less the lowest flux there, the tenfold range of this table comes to 43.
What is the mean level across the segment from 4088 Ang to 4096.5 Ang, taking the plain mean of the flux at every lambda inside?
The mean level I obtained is 15.8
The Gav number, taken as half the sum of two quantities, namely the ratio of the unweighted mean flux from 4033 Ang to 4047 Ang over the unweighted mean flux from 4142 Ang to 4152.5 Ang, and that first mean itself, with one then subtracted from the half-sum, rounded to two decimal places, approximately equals 7.58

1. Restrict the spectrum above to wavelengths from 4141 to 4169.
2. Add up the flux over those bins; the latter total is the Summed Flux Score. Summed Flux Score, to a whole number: 473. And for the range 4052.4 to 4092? 671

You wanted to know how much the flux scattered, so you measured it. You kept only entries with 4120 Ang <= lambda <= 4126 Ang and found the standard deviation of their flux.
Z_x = 0.05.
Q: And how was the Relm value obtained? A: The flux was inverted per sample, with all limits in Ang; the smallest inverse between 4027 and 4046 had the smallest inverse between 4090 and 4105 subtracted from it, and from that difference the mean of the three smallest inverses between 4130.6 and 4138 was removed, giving -0.0661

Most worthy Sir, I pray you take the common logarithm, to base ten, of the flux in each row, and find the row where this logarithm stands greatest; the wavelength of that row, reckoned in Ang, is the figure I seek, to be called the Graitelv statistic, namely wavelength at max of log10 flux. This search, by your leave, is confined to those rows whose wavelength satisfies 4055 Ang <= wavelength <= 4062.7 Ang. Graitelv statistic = 4055.66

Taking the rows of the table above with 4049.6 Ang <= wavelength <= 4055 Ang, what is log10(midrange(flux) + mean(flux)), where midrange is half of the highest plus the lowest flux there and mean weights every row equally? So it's 1.530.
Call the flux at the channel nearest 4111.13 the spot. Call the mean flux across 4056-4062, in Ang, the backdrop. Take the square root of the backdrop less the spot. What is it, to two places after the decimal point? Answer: 0.92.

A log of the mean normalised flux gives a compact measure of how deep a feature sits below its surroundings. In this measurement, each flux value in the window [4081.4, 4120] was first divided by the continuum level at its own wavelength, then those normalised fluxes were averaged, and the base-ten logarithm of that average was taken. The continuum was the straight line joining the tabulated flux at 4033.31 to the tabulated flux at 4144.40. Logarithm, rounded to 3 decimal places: -0.029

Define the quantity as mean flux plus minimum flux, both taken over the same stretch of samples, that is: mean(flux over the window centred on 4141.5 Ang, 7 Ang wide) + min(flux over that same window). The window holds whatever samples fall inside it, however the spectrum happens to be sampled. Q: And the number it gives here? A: 32.20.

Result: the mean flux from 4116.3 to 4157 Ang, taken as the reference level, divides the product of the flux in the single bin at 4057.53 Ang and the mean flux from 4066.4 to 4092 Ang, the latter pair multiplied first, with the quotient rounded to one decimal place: 16.0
